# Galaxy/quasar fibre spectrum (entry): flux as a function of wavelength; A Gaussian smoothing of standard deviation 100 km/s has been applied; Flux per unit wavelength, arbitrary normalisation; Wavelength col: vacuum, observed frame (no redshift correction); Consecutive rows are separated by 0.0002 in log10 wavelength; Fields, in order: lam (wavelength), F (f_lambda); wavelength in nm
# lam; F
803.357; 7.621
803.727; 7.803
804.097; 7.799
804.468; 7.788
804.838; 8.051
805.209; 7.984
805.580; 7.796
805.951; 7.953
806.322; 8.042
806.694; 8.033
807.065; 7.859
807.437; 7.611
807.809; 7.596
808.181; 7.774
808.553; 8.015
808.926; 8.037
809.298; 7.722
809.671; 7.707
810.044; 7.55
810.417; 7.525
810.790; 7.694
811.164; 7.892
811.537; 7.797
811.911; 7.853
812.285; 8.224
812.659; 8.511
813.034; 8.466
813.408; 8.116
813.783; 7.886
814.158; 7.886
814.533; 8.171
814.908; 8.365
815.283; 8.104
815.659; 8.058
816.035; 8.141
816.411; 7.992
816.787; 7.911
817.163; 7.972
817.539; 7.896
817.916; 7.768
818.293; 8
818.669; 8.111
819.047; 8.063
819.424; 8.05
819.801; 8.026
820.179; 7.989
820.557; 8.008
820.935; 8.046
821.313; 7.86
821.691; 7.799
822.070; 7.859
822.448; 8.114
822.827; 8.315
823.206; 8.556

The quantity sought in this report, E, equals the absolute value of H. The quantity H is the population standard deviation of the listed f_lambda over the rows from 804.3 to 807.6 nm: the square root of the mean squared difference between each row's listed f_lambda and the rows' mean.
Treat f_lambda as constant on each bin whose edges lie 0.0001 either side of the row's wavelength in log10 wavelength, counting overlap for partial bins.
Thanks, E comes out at 0.141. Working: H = 0.14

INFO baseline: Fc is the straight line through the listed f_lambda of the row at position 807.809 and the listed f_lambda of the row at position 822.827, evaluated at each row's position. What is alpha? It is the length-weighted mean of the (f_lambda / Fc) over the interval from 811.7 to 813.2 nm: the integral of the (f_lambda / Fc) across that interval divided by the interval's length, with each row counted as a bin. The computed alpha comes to 1.06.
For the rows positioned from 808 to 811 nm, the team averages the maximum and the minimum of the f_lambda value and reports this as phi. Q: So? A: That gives 7.78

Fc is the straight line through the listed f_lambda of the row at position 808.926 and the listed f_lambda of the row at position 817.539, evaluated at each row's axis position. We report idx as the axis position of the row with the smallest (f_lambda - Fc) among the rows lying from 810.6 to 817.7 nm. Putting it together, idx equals 810.790 nm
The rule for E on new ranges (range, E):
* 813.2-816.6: 0.141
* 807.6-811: 0.174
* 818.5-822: 0.095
